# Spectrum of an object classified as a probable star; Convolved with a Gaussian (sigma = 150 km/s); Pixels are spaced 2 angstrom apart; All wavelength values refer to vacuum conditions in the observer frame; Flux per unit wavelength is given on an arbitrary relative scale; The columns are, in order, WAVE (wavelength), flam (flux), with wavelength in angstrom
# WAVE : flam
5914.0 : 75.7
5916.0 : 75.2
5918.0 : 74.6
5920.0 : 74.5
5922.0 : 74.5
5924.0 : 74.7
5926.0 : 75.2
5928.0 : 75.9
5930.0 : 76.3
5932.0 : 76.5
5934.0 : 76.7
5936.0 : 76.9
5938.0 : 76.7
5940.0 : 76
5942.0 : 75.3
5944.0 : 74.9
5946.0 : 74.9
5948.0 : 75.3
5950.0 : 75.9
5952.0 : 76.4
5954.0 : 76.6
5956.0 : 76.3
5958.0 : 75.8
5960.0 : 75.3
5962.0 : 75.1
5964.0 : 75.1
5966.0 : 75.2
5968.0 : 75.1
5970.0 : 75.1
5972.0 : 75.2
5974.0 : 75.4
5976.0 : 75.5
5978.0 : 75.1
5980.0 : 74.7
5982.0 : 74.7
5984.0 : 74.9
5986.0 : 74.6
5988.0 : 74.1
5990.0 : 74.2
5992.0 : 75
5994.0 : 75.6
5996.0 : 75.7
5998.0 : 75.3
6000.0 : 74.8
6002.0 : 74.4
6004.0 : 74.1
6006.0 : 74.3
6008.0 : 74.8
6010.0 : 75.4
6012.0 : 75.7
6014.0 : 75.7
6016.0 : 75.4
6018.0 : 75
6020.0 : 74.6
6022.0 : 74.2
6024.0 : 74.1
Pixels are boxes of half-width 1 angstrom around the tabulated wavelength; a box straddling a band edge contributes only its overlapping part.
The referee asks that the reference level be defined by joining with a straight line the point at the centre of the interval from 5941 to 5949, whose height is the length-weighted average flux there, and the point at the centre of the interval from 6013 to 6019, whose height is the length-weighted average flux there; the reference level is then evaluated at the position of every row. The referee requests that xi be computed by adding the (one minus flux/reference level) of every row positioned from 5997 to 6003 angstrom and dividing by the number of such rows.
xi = 0.0063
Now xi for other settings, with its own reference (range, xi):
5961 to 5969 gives 0.0007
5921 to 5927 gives 0.0029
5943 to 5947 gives 0.0027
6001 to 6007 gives 0.0140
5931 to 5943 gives -0.0171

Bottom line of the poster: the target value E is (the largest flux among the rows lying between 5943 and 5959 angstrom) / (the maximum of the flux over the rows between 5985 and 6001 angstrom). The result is 1.01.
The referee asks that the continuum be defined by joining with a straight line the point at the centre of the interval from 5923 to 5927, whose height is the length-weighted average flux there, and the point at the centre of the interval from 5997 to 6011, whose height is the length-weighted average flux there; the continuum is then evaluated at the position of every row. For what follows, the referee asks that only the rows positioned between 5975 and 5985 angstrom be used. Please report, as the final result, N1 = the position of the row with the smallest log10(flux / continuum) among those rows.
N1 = 5980.0 angstrom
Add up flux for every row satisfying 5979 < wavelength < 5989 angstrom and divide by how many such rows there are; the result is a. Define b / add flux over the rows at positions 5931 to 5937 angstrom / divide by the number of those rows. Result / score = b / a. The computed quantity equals 1.03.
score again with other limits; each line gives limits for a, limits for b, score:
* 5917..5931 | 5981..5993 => 0.99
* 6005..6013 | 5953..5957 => 1.02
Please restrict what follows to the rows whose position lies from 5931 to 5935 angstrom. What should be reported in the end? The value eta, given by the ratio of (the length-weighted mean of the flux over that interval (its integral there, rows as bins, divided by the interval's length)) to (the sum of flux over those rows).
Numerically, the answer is 0.50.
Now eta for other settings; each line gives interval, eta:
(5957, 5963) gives 0.33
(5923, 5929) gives 0.33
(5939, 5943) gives 0.50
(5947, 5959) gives 0.17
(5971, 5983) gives 0.17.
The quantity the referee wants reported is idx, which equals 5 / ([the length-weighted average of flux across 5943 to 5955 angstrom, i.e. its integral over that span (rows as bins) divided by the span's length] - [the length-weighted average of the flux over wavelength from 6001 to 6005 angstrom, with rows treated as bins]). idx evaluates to 4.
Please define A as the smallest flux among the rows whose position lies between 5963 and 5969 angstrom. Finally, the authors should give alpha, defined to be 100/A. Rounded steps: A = 75.1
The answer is 1.33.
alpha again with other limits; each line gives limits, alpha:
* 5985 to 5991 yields 1.35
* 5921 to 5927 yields 1.34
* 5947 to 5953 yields 1.33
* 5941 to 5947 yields 1.34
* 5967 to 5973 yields 1.33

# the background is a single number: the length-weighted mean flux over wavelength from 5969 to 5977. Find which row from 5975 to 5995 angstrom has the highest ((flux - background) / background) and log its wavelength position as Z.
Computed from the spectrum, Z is 5994.0 angstrom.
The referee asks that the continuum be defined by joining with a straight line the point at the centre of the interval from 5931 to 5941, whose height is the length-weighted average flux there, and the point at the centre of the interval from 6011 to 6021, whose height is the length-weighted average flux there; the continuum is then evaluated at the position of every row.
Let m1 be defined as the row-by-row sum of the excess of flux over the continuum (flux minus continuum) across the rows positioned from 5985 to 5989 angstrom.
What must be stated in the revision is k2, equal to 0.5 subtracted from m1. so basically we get -3.3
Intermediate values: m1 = -2.8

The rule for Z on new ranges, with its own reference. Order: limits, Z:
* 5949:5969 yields 5954.0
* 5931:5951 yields 5936.0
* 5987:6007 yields 5996.0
